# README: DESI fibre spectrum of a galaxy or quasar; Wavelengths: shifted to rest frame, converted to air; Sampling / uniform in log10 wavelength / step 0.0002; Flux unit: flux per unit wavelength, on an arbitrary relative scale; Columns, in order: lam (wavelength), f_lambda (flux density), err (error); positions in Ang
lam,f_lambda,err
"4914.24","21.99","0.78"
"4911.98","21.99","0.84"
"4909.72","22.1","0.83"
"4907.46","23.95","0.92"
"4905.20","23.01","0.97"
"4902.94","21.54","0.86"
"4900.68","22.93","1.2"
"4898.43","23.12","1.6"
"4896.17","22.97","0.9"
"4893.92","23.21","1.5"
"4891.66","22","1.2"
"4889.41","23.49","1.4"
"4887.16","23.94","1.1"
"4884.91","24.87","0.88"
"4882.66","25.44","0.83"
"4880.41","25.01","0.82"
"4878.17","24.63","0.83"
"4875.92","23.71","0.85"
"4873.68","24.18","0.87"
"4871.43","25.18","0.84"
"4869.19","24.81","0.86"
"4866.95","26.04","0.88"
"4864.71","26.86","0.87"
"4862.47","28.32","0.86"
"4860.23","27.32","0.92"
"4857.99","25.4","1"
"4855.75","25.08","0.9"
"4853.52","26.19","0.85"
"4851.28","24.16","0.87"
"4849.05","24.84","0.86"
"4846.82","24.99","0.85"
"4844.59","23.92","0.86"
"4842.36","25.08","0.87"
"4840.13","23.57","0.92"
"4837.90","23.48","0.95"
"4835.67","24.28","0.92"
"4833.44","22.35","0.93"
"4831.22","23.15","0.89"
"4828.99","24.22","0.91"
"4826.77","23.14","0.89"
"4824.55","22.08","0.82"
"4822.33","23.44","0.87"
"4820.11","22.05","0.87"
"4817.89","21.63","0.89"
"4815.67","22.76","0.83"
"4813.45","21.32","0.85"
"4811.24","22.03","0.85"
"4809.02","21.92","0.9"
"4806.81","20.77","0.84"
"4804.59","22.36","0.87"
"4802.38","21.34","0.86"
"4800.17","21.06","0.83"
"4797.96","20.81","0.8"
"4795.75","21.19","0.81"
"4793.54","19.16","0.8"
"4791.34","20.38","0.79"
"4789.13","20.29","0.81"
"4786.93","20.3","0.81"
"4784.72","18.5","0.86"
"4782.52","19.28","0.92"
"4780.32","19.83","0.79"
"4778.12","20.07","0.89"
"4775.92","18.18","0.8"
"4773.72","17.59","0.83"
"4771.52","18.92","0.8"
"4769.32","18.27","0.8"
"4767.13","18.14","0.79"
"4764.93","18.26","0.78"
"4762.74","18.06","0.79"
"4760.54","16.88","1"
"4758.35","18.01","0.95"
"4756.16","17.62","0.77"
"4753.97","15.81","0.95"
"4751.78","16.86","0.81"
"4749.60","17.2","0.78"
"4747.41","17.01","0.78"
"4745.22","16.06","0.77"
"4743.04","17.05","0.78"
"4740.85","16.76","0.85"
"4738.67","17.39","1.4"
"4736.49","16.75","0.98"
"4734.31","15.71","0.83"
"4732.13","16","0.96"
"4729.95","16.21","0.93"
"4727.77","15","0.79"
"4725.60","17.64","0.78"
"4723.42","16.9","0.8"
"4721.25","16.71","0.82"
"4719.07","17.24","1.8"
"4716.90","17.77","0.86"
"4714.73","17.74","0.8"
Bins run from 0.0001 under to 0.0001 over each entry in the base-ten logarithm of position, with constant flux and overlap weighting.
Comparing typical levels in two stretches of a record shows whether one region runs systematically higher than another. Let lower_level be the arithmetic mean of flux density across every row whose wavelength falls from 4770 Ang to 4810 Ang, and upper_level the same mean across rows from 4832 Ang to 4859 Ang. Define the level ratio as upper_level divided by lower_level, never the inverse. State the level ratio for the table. 1.2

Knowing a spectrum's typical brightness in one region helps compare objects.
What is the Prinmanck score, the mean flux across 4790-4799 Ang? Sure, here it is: 20.4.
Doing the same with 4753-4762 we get 17.1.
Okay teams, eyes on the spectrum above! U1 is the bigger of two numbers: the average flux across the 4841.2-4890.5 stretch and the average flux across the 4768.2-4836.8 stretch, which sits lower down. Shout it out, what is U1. 25.2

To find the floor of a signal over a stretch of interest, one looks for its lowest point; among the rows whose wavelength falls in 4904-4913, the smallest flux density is 21.99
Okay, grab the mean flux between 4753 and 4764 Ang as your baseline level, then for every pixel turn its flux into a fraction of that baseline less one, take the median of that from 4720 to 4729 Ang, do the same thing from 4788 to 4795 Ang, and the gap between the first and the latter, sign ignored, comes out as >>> 0.20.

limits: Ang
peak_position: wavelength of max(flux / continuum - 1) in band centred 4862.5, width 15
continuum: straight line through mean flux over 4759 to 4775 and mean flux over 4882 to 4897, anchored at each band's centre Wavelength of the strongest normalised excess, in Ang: 4862.47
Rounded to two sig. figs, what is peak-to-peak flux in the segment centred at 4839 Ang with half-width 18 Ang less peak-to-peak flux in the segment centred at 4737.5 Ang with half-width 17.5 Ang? 1.5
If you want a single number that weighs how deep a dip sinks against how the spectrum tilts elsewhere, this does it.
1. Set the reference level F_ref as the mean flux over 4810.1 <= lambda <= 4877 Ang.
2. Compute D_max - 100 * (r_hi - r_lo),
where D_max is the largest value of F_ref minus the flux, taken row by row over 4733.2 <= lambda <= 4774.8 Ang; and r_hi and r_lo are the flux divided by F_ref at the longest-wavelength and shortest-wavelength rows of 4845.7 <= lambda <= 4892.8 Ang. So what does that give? 21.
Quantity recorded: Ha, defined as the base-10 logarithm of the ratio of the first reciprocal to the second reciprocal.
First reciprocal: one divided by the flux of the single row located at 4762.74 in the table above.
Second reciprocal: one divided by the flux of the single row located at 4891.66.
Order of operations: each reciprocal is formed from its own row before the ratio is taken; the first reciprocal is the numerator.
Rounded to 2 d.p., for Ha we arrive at 0.09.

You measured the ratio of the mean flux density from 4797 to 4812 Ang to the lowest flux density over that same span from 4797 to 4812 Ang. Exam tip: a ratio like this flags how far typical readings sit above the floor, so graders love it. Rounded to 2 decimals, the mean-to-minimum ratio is 1.03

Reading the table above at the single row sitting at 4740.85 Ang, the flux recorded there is 16.76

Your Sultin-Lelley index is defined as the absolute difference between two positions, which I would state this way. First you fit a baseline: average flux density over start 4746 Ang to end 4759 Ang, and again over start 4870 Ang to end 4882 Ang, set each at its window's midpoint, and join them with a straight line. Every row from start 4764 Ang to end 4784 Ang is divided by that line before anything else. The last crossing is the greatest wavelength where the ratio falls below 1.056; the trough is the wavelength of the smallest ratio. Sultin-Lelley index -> 8.8 Ang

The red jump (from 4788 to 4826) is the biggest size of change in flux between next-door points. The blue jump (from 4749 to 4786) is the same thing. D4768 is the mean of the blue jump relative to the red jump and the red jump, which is 1.48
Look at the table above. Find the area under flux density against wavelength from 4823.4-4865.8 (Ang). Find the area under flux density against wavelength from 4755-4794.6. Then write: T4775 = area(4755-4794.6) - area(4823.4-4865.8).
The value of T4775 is -302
